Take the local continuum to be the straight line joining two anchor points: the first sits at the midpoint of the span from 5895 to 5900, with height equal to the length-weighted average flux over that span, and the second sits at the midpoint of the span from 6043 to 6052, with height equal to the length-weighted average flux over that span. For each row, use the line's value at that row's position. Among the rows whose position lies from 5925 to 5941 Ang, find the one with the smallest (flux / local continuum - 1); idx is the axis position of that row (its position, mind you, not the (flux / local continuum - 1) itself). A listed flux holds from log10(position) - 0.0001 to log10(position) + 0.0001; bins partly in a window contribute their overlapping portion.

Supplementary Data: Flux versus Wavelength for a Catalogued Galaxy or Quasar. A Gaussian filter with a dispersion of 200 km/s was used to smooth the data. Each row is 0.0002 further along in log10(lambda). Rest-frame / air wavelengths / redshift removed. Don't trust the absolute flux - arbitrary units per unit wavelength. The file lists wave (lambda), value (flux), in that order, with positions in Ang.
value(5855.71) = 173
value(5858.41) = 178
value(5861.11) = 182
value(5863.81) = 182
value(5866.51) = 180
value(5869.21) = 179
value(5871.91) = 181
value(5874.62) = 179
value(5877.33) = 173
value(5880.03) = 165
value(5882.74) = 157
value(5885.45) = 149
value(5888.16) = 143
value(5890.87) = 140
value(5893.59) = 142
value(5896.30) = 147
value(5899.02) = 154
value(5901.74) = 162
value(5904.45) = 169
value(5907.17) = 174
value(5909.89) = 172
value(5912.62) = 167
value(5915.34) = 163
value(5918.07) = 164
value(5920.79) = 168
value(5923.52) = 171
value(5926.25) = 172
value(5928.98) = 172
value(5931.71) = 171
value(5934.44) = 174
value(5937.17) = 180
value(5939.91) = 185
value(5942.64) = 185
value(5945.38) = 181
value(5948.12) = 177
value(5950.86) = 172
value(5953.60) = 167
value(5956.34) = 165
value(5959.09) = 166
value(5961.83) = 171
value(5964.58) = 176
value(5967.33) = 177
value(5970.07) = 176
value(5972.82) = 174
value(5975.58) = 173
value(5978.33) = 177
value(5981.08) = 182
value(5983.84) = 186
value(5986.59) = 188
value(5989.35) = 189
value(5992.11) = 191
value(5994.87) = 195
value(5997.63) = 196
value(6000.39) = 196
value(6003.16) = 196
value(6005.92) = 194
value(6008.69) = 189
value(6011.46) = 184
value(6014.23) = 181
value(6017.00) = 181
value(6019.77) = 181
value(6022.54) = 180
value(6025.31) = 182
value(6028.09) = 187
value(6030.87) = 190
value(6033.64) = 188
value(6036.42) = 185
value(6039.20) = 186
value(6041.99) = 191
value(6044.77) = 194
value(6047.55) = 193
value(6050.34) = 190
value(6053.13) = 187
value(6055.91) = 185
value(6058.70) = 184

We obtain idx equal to 5931.71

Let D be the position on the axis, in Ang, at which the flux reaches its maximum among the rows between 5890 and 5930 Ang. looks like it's 5907.17 Ang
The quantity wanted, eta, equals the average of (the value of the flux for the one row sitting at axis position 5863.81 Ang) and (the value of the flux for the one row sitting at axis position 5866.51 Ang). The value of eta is 181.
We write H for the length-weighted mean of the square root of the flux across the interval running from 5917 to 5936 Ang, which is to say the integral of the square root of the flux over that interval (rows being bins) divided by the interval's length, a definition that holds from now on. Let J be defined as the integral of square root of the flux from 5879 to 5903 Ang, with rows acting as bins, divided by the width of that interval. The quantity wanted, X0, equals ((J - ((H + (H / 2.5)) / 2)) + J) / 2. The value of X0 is 7.70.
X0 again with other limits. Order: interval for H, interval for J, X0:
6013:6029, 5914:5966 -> 8.41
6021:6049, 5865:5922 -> 7.97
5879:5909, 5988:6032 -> 9.36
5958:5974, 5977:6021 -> 9.09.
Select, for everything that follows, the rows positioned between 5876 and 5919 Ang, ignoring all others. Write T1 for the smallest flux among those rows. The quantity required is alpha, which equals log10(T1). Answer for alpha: 2.15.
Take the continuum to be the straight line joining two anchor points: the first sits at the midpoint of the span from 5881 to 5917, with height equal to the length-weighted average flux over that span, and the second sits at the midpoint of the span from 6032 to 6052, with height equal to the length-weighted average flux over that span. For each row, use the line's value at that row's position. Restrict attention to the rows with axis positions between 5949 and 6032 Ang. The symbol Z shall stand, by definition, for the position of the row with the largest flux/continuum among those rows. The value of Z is 5997.63 Ang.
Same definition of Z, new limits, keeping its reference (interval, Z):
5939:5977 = 5939.91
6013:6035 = 6030.87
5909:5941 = 5939.91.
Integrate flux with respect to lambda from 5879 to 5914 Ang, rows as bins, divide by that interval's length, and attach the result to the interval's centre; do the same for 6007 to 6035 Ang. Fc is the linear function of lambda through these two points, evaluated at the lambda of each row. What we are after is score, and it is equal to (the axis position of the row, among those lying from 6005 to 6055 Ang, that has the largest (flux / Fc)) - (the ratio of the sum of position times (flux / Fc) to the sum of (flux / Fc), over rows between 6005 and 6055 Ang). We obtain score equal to -23.5 Ang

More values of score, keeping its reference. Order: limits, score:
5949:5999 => 23.0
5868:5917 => -19.8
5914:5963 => 1.5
